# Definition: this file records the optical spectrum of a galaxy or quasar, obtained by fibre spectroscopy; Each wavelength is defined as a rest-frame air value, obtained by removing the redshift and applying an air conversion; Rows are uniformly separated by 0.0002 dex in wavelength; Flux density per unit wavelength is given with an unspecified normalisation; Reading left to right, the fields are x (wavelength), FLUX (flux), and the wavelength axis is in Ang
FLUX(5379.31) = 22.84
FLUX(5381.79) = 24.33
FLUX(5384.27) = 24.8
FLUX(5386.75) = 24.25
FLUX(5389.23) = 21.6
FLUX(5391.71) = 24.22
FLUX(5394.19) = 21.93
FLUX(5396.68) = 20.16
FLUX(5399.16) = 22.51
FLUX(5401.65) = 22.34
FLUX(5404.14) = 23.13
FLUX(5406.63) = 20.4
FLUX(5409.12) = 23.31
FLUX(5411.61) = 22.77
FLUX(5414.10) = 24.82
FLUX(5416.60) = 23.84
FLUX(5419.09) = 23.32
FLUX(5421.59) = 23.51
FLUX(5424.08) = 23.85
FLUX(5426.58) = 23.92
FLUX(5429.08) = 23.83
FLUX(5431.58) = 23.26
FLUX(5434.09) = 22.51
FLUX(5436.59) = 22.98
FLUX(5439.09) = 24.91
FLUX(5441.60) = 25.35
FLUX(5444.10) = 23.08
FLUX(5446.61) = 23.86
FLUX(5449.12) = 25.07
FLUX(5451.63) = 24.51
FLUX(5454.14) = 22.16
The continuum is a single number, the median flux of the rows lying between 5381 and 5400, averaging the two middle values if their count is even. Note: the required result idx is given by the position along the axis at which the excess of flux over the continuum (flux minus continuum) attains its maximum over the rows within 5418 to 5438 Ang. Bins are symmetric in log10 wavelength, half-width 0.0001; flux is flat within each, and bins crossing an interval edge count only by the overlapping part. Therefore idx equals 5426.58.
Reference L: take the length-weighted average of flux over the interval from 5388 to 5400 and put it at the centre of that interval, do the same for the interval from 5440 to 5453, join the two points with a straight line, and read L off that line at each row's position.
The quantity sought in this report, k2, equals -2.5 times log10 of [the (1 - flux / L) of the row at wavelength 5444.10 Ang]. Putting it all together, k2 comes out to 3.3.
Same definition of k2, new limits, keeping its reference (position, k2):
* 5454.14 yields 2.5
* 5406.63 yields 2.5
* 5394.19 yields 5.3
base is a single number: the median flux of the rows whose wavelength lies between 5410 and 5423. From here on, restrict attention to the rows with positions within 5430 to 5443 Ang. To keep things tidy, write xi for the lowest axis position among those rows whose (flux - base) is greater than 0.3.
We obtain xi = 5439.09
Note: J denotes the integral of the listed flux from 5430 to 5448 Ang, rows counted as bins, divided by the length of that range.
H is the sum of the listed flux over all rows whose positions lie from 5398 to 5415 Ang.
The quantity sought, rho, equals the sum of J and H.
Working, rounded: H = 159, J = 23.7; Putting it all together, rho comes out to 183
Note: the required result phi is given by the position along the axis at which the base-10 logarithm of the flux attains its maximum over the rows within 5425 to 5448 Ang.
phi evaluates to 5441.60 Ang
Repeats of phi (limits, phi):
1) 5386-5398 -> 5386.75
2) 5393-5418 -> 5414.10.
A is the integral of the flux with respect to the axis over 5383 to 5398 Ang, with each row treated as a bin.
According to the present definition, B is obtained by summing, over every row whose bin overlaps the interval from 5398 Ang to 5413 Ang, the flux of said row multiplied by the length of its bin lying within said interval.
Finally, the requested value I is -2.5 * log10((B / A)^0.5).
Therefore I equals 0.010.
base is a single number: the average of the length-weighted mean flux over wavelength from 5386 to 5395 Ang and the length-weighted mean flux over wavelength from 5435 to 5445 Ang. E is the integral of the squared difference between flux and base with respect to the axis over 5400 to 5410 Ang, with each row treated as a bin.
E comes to 29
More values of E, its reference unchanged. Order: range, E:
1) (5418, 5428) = 1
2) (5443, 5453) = 9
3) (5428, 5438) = 4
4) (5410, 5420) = 6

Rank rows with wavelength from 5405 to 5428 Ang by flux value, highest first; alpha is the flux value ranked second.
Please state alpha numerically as 23.92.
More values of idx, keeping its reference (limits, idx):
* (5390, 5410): 5391.71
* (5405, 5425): 5414.10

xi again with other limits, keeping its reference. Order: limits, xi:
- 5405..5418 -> 5414.10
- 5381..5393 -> 5381.79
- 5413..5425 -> 5414.10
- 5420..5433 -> 5424.08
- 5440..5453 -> 5441.60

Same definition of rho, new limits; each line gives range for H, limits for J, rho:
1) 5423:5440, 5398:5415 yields 188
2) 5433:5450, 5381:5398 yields 191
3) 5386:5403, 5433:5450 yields 181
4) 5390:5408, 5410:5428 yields 178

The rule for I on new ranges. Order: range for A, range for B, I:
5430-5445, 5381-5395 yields 0.041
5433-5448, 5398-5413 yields 0.033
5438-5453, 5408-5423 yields 0.019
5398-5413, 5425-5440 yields -0.026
